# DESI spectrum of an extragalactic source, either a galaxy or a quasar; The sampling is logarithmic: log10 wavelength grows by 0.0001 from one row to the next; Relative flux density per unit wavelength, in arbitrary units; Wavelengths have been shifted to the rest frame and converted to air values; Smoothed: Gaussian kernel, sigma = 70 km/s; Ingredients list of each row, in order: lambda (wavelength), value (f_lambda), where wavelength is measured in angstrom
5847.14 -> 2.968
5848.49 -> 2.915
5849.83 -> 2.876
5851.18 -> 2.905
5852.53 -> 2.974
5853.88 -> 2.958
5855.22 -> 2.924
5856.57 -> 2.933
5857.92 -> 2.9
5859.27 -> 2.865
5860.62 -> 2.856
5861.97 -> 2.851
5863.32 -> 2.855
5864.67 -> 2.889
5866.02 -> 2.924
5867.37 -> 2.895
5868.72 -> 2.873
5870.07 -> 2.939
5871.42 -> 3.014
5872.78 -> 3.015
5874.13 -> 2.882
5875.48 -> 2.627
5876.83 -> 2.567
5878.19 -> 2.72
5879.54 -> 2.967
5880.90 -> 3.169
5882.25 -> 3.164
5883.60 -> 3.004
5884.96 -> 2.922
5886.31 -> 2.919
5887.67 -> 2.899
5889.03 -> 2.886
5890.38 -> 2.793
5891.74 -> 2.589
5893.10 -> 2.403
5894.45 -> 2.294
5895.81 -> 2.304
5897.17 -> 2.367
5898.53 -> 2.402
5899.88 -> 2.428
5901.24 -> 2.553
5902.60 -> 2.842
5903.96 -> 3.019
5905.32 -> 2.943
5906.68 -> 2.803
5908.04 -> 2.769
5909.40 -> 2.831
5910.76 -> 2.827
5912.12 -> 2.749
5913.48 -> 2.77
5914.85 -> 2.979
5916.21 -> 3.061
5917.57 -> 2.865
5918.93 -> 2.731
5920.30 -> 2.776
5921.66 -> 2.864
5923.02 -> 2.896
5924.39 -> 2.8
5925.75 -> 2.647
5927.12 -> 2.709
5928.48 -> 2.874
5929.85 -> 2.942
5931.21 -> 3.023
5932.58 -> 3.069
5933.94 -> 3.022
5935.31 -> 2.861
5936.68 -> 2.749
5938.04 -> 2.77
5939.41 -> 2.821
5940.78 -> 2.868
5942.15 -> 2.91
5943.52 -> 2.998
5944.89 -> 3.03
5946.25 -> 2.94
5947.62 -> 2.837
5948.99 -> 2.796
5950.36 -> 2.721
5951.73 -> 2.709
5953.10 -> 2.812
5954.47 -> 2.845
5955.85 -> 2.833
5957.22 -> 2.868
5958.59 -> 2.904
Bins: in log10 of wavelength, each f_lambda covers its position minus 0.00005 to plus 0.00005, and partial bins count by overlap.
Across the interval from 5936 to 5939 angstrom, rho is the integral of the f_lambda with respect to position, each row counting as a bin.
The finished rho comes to 8.3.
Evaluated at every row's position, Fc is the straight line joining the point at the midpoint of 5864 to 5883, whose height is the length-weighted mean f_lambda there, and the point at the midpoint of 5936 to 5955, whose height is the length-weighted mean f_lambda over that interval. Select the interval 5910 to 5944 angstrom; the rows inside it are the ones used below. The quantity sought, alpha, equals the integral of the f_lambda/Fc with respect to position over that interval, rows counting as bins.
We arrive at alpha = 34.0 angstrom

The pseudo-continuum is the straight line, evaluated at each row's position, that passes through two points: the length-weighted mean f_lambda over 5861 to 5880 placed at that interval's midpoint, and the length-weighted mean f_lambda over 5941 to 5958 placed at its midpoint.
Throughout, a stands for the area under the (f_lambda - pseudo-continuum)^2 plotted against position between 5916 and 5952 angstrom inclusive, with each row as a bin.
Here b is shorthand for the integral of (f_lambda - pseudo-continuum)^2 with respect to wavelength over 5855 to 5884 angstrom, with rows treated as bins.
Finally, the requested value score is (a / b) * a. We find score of 0.4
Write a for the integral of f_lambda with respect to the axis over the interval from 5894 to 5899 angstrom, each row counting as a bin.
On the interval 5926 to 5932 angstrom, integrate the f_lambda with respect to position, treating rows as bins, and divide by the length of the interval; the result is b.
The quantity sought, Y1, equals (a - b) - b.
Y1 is 5.9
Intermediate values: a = 11.7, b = 2.87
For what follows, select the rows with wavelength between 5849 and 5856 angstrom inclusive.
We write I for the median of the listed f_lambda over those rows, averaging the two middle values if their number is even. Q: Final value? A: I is 2.92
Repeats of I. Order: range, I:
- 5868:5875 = 2.94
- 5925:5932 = 2.87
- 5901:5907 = 2.84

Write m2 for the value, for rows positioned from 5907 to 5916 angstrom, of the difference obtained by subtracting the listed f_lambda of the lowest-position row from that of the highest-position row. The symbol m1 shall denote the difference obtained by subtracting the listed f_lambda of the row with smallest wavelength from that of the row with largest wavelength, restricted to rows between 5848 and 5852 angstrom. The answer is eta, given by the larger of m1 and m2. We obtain 0.21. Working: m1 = 0.0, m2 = 0.21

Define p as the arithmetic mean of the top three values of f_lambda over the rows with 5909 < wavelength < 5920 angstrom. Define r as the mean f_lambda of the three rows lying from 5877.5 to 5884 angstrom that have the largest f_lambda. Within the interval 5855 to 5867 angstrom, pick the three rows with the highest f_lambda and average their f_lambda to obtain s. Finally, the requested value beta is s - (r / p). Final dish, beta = 1.88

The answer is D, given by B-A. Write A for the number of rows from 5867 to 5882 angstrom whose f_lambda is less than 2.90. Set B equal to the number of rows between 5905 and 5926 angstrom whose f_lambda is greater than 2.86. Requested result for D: 0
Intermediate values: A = 6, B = 6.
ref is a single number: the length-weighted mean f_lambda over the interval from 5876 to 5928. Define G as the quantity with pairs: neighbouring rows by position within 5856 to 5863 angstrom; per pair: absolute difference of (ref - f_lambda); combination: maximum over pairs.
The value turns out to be 0.035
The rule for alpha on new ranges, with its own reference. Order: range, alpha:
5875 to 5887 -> 12.0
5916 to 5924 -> 8.0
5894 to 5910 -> 14.6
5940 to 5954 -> 14.1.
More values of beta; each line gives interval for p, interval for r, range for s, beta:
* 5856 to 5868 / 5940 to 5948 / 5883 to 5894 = 1.92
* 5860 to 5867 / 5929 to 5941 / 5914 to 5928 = 1.93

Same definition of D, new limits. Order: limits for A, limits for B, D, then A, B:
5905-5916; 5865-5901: 9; 6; 15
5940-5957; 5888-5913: -5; 8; 3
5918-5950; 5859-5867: -12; 15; 3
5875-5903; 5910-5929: -9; 15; 6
